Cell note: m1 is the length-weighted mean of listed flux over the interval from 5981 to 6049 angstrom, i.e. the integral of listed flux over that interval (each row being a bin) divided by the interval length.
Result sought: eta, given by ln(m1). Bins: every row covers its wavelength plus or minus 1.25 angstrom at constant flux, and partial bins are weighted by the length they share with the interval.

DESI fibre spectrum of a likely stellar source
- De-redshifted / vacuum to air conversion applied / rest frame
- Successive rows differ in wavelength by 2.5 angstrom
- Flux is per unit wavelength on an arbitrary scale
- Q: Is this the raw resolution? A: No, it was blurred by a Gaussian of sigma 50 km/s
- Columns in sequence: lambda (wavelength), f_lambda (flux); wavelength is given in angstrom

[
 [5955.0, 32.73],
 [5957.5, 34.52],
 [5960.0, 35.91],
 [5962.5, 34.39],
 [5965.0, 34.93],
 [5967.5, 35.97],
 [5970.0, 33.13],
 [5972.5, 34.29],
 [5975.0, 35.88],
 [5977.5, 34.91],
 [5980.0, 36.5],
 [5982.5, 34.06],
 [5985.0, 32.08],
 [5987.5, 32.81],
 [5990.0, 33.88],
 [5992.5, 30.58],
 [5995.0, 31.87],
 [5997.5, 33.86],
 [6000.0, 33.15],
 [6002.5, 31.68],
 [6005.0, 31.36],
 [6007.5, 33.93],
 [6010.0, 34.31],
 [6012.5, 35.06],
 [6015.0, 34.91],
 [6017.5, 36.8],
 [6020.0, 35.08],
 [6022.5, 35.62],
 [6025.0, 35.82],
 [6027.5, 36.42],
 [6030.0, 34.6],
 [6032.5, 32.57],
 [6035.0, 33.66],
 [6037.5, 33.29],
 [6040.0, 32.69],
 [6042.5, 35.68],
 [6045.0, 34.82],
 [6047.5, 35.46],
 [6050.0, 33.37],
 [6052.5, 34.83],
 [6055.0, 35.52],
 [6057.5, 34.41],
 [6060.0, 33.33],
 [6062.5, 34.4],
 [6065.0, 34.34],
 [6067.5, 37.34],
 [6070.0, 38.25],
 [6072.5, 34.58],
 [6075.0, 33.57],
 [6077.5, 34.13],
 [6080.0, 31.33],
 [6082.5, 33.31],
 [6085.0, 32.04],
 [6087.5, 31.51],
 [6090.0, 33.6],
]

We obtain 3.52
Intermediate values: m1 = 33.9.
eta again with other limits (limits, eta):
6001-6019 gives 3.53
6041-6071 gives 3.56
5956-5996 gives 3.53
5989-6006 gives 3.48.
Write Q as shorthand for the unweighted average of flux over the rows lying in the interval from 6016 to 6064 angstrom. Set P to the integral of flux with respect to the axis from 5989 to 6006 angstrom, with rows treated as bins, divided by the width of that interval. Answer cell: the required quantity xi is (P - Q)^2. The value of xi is 5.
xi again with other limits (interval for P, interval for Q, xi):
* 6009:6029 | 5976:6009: 6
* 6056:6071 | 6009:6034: 0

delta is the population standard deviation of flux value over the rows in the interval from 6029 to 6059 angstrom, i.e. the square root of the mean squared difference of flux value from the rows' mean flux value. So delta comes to 1.1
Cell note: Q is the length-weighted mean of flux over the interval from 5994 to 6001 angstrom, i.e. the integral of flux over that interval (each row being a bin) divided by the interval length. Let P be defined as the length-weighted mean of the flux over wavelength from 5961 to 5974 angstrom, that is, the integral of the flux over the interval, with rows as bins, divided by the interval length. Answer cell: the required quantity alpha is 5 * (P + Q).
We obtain 338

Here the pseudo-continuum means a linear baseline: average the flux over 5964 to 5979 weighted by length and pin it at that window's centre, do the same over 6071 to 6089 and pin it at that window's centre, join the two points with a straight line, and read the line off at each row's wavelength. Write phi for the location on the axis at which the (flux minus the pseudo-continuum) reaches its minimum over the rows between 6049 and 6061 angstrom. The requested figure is 6050.0 angstrom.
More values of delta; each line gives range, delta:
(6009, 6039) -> 1.2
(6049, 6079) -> 1.5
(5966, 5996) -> 1.7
